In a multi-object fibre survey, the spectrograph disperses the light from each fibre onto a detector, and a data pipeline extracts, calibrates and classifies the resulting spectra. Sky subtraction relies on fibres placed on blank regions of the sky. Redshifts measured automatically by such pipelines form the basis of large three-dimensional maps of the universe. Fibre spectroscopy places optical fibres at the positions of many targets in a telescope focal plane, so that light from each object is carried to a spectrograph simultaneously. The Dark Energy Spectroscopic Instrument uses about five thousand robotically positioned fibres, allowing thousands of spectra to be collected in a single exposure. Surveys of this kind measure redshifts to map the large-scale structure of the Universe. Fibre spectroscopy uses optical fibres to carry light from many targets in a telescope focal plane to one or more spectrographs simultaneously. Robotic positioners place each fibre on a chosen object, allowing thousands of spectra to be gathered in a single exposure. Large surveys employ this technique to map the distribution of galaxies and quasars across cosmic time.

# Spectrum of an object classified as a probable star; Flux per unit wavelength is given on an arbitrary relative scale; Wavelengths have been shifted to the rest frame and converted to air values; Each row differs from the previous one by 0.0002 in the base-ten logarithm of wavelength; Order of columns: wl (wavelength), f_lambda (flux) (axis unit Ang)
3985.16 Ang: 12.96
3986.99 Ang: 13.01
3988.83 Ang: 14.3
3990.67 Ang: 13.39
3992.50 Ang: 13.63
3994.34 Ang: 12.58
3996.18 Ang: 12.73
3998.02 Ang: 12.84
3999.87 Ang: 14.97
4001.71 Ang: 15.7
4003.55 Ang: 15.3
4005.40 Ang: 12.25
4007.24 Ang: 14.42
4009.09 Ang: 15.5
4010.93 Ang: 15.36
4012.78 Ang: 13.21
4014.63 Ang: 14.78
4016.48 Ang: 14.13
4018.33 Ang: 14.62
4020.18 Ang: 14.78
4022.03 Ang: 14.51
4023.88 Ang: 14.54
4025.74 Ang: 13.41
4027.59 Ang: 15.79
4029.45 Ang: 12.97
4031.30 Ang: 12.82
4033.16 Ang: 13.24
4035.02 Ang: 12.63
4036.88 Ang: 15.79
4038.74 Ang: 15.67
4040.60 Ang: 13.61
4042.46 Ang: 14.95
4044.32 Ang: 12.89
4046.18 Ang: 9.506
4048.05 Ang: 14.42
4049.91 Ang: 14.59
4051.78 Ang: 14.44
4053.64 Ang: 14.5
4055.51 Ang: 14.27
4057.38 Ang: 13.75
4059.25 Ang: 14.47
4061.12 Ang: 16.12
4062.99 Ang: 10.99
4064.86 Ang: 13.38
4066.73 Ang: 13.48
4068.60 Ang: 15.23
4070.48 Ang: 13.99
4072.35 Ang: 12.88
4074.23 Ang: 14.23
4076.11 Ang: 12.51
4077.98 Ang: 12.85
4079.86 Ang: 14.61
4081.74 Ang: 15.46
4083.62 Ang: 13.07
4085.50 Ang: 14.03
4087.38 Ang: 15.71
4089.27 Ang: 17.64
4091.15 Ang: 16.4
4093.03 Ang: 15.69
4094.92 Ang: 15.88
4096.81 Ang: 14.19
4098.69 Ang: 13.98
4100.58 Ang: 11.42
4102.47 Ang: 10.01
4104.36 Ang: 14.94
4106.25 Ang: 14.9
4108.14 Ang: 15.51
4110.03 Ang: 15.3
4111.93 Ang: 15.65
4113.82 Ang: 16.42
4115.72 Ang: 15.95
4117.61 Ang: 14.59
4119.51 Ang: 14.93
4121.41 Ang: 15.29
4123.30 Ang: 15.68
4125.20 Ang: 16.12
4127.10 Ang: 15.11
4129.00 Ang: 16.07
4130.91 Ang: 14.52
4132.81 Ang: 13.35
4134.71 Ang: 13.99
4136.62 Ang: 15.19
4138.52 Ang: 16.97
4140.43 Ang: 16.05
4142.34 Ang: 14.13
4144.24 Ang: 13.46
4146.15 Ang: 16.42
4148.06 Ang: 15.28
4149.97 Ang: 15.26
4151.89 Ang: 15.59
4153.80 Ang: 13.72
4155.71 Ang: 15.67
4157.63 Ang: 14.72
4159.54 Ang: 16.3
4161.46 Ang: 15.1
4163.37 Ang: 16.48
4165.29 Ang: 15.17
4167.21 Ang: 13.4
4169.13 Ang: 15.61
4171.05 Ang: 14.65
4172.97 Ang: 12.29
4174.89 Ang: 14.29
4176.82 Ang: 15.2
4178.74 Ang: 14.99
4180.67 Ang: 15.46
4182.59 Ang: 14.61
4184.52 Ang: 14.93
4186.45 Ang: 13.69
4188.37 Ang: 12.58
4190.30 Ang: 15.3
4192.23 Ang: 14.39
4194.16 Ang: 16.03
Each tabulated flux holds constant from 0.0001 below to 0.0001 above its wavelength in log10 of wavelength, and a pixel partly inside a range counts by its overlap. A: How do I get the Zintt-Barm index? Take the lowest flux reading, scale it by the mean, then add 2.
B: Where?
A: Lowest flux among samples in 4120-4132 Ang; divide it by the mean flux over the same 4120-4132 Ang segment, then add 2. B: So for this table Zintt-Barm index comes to 2.94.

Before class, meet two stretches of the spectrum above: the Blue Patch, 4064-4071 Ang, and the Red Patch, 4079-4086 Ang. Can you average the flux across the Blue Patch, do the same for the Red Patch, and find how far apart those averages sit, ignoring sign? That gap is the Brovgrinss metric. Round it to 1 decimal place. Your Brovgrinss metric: 0.3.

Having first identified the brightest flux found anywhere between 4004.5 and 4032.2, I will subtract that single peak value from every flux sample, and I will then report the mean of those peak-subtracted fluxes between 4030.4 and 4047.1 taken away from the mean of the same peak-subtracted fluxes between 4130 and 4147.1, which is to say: 1.4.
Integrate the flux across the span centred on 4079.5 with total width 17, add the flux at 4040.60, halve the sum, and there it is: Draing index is 125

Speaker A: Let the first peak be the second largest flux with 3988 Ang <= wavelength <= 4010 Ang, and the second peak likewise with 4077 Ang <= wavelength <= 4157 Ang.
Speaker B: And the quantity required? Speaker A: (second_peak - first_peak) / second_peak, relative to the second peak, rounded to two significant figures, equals 0.087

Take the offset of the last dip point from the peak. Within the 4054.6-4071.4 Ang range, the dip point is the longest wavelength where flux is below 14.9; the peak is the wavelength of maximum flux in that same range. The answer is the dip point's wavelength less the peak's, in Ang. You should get 9.4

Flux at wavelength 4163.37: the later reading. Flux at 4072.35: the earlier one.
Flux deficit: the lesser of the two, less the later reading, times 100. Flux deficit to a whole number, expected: -360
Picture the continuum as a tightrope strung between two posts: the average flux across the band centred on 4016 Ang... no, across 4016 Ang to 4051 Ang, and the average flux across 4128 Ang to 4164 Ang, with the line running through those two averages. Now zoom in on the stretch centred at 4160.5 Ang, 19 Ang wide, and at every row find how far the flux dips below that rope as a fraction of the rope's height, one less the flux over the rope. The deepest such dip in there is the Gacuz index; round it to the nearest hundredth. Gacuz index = 0.13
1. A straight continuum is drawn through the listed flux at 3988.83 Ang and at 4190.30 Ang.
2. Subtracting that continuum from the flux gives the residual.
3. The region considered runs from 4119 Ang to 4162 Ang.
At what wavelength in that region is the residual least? 4132.81 Ang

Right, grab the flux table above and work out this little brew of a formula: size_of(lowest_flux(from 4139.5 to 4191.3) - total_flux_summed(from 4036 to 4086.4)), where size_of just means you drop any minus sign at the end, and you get 363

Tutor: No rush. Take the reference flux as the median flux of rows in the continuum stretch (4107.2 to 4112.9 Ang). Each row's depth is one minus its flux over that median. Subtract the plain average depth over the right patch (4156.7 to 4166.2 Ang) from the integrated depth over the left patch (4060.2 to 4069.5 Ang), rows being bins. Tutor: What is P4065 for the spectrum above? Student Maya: 1.0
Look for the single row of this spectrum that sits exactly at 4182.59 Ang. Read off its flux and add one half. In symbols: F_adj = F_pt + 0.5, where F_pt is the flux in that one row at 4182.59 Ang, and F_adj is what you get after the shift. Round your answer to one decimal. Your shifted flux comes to 15.1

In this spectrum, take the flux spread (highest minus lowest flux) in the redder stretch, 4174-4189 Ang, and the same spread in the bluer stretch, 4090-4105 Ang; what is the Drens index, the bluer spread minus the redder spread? 3.5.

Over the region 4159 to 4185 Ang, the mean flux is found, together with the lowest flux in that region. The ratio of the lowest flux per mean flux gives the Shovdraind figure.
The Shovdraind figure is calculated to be 0.83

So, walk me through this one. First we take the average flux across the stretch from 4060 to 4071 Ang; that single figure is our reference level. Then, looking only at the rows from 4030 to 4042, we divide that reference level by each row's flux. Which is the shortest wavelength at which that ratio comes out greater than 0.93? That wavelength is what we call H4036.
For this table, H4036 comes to 4031.30 Ang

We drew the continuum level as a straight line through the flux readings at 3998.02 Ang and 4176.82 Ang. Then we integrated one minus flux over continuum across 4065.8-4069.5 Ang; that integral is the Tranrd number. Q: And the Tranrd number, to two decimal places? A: -0.16 Ang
